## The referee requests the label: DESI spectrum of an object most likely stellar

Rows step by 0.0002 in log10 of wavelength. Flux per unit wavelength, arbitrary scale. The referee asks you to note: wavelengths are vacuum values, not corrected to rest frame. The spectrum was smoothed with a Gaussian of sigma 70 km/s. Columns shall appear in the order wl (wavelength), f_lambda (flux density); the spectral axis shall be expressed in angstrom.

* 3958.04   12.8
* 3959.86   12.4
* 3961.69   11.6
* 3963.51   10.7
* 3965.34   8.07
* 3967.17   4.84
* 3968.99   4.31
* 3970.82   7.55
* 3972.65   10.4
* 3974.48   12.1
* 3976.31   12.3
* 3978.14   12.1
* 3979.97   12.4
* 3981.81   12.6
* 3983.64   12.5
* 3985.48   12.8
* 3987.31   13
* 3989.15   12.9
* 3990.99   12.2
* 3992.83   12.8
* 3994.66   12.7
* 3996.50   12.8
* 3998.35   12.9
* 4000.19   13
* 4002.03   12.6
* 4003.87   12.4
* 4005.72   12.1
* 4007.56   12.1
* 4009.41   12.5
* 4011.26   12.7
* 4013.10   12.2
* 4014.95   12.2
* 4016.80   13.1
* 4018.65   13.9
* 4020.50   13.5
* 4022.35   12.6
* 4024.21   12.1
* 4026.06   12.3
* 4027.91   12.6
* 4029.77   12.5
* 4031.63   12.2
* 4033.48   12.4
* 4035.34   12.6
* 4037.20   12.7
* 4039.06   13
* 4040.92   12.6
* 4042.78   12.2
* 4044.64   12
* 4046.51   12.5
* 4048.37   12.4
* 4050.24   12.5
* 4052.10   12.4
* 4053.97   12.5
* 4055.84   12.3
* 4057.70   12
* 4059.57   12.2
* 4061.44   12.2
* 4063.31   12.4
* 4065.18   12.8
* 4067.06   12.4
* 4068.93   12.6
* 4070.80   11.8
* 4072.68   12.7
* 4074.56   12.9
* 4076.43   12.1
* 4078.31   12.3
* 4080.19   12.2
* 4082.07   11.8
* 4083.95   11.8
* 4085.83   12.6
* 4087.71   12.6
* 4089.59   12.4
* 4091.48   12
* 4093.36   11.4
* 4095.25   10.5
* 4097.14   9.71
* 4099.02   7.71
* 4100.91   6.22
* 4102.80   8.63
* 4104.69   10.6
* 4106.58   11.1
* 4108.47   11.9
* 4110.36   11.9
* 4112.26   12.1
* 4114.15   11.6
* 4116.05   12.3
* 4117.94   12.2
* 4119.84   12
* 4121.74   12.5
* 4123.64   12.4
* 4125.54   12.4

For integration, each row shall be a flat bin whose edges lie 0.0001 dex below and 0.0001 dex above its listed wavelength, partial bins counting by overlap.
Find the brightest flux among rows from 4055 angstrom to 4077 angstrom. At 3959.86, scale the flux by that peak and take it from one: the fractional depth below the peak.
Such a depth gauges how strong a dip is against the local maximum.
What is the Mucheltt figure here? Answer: 0.039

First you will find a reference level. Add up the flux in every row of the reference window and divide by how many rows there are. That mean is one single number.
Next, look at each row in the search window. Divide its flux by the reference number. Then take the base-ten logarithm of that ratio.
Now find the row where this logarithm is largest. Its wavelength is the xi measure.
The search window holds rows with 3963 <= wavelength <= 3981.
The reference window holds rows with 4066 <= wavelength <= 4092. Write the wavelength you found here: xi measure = 3979.97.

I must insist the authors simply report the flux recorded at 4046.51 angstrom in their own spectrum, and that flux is 12.5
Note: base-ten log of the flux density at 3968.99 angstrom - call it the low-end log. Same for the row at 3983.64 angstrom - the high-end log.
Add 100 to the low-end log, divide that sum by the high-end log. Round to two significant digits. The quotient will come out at 92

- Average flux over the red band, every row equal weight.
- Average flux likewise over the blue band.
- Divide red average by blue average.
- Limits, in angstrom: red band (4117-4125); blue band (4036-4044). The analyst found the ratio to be 0.97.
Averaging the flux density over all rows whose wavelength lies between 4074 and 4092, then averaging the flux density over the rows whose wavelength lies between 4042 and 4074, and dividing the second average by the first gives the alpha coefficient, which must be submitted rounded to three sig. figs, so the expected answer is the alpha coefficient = 1.01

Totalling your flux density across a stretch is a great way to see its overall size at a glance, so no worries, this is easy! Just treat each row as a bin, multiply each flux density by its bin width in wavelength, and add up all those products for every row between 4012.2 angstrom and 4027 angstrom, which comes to 189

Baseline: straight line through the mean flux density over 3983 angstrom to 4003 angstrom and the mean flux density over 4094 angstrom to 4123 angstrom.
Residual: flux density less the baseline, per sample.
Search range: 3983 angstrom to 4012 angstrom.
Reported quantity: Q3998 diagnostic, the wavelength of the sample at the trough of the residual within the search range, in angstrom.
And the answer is 3990.99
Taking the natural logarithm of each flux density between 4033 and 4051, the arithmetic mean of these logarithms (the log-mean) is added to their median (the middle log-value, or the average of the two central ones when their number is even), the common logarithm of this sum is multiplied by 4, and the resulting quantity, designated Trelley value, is 2.81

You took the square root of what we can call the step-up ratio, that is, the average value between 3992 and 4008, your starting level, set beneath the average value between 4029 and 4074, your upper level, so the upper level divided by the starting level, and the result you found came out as 0.99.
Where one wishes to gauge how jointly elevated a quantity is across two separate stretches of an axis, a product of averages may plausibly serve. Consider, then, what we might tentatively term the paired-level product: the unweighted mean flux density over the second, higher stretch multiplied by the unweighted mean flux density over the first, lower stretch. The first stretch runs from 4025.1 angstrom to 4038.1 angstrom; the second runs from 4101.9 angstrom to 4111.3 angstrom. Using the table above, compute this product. 135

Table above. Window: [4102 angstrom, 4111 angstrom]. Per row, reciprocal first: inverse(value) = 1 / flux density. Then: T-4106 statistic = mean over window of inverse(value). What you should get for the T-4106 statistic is 0.094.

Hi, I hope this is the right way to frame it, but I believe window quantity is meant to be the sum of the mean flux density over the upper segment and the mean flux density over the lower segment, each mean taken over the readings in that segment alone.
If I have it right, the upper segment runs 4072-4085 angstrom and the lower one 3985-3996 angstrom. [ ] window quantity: 25.0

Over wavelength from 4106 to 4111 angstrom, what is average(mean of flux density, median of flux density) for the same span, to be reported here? 11.8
